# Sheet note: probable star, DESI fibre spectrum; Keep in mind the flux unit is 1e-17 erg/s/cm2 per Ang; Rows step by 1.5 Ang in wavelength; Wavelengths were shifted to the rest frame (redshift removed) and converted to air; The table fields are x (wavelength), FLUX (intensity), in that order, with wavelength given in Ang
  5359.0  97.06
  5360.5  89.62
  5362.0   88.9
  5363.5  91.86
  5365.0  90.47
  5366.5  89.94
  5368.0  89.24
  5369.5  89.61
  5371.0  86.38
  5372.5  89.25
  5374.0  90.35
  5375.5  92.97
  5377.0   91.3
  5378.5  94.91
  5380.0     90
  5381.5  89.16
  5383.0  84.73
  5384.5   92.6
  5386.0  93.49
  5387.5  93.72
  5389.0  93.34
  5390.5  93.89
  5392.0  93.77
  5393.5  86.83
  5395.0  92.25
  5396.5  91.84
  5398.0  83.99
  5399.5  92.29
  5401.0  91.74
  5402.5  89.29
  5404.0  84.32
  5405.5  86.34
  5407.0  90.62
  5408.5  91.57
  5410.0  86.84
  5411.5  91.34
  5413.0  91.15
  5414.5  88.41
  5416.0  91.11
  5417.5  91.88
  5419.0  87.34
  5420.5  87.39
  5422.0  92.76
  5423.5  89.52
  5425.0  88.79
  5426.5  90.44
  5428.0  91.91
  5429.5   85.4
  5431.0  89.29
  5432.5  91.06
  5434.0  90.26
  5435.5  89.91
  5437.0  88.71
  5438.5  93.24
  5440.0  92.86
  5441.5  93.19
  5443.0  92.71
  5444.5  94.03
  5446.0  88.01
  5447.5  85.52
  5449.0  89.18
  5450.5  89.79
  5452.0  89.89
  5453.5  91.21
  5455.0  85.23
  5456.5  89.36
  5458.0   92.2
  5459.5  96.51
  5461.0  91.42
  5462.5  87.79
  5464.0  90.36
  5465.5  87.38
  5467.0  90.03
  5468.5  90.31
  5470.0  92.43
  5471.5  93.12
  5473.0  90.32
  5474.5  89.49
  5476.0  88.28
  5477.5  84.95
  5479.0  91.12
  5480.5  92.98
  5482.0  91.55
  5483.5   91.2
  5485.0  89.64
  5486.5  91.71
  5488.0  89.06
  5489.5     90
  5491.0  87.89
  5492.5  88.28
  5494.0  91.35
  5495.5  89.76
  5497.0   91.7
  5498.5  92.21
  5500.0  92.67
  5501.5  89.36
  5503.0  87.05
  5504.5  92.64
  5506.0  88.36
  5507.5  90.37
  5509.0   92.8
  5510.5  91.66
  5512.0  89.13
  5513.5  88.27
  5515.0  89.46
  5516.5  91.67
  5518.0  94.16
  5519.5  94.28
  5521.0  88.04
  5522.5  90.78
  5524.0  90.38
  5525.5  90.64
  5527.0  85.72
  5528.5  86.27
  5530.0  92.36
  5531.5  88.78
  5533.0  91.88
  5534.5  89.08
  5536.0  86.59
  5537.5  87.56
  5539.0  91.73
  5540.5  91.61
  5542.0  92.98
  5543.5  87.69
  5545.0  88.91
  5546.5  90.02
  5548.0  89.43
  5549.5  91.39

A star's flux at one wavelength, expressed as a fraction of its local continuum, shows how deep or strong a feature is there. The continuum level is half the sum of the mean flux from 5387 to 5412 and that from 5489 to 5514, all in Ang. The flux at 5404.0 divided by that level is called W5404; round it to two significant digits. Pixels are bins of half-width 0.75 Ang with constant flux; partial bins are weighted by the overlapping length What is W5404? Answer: 0.93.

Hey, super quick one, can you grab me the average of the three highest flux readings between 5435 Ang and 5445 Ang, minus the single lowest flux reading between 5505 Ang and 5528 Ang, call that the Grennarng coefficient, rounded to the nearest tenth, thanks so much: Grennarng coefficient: 7.8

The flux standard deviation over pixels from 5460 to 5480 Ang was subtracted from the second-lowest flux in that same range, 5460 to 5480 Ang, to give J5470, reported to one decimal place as 85.2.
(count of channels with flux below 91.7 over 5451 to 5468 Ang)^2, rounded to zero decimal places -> 81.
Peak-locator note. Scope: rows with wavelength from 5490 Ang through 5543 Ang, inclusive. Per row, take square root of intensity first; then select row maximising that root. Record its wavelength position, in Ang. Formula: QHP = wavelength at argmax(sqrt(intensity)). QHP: 5519.5 Ang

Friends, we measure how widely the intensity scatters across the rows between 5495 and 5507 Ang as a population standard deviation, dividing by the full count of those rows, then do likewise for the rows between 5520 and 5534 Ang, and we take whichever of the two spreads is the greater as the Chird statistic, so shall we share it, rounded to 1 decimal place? 2.2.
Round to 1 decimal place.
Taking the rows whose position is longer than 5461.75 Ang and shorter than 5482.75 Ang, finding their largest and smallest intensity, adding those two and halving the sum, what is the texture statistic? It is 89.0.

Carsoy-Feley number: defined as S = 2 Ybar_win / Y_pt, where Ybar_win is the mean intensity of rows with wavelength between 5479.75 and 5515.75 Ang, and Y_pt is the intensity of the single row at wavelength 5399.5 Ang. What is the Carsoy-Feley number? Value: 1.96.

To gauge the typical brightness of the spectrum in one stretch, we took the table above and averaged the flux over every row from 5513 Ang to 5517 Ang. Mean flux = 89.8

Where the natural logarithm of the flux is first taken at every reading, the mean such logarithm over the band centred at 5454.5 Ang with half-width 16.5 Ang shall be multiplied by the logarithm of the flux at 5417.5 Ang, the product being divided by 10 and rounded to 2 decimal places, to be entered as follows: 2.04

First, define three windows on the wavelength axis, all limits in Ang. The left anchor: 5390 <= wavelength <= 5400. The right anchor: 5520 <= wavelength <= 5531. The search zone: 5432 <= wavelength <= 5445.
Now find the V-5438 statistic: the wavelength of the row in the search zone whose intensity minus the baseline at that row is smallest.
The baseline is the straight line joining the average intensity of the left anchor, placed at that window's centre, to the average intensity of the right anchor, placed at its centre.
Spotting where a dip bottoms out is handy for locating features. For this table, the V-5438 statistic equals 5437.0 Ang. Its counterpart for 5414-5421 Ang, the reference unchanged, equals 5419.0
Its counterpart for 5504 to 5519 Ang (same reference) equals 5513.5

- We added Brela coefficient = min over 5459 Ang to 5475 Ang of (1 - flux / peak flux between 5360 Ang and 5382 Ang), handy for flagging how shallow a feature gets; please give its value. -0.017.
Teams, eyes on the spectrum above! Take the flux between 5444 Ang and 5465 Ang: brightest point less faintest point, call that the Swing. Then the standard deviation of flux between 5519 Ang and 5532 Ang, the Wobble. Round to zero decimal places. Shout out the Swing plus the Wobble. 14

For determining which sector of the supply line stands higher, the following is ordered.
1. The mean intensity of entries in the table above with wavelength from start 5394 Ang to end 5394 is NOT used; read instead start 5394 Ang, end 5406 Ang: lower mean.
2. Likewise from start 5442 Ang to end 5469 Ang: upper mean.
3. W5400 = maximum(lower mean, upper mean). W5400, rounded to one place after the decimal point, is 90.1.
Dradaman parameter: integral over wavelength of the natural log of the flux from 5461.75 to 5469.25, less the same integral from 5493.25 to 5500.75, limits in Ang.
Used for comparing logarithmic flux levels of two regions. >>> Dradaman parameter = -0.20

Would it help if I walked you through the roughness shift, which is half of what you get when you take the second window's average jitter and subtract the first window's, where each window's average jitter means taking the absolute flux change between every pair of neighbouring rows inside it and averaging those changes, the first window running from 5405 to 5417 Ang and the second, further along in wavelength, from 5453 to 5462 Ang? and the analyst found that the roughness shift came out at 0.8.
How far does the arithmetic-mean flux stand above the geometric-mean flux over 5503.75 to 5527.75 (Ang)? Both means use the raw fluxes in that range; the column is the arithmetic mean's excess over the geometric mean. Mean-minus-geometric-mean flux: 0.028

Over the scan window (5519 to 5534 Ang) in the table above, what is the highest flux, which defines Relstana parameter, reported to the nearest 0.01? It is 94.28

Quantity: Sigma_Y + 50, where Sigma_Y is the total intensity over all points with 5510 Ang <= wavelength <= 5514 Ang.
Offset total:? 319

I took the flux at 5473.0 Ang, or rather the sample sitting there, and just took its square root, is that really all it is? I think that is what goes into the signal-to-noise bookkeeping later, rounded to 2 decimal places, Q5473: 9.50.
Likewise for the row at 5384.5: 9.62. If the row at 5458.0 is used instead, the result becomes 9.60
